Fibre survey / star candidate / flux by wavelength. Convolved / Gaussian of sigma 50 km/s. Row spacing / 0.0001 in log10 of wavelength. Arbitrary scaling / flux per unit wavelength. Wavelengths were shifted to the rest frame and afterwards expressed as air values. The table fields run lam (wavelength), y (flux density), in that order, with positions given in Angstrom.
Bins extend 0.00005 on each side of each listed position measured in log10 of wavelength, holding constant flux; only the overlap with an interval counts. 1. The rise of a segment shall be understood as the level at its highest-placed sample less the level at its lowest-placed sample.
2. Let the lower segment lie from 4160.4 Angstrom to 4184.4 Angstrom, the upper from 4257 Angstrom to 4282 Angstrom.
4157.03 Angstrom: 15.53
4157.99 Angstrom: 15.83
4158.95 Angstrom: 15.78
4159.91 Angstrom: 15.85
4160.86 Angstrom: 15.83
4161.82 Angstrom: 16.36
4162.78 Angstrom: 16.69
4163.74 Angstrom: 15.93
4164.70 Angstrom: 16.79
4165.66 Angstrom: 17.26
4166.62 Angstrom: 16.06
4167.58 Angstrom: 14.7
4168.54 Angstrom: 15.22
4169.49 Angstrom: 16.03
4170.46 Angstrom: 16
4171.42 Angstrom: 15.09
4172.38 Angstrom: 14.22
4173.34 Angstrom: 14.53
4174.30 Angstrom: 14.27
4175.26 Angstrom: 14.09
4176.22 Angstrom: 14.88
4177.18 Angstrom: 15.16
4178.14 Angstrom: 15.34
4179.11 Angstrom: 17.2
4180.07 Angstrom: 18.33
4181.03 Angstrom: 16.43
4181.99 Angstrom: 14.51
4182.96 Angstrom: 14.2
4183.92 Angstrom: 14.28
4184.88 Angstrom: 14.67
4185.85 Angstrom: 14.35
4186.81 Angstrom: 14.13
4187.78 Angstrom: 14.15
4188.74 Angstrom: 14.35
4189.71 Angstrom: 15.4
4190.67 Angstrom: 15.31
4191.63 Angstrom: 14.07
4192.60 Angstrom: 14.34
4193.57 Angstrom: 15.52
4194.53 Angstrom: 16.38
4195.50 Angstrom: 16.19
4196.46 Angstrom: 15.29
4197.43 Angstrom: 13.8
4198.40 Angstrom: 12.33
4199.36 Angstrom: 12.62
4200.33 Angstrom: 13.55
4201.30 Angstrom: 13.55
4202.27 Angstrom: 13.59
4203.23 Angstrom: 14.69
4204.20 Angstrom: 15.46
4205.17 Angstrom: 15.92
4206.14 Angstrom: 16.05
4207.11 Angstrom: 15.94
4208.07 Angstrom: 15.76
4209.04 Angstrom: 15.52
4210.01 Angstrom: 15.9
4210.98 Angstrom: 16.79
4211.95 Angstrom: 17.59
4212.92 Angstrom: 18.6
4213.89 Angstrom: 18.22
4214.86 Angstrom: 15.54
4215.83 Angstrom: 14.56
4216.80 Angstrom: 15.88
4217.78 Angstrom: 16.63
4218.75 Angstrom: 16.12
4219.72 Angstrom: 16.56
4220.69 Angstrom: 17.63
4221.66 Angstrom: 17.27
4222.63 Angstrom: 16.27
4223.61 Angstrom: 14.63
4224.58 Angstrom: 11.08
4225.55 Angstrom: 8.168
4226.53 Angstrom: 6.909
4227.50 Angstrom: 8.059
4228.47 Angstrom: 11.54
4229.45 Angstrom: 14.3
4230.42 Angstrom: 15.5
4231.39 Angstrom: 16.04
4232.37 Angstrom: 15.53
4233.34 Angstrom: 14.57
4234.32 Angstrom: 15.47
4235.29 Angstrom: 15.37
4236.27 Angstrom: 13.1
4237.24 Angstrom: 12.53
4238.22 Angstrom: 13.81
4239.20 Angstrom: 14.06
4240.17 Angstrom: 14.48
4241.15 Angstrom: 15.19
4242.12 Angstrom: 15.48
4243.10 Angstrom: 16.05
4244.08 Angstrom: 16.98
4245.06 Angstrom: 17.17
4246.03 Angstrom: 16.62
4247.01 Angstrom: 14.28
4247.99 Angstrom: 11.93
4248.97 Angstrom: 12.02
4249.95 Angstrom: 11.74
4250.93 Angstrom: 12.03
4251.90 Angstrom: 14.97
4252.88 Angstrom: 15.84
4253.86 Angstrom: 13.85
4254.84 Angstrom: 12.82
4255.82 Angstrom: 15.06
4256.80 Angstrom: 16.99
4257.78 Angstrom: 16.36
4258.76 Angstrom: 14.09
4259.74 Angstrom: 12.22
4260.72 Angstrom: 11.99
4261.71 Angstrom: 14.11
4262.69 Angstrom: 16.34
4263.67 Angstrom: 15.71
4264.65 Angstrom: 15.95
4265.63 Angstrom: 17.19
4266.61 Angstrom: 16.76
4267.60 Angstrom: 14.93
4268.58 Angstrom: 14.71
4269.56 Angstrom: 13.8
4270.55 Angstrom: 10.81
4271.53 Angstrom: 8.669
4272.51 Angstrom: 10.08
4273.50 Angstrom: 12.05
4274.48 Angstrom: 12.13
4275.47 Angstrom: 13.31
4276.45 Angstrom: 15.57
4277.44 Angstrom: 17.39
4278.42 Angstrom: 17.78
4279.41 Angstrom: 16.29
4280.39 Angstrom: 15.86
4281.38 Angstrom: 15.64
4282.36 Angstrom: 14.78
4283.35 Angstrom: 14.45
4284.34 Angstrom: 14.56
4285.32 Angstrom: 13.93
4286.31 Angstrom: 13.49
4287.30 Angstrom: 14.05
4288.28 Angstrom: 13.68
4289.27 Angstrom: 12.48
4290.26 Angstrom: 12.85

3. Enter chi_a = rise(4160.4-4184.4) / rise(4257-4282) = 2.2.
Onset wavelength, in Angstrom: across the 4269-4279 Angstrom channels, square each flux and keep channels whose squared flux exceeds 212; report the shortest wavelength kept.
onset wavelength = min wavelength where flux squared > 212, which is 4276.45 Angstrom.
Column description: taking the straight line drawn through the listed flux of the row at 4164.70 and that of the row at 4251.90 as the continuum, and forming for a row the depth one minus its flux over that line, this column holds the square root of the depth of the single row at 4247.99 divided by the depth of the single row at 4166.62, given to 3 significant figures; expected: 2.24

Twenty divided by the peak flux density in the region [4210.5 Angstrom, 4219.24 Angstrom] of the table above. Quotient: 1.08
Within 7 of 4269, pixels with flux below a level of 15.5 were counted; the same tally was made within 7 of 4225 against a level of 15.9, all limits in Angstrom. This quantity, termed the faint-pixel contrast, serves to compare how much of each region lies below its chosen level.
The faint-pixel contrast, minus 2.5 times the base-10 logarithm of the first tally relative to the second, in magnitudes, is -0.13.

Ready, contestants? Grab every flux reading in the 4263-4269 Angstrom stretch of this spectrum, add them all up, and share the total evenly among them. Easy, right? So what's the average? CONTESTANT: 15.9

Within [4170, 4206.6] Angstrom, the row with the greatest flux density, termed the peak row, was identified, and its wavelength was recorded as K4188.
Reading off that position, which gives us 4180.07 Angstrom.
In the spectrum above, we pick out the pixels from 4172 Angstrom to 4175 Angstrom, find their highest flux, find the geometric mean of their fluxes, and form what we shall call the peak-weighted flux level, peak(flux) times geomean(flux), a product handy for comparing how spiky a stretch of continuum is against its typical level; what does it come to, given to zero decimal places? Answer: 208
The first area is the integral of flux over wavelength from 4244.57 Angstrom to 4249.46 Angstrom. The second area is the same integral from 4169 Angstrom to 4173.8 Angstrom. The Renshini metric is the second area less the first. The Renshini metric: 2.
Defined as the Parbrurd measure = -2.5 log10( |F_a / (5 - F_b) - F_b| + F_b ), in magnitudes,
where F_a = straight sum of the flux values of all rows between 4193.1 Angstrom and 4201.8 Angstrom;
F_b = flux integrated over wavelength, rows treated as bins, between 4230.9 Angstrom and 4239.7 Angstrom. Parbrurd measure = -6.02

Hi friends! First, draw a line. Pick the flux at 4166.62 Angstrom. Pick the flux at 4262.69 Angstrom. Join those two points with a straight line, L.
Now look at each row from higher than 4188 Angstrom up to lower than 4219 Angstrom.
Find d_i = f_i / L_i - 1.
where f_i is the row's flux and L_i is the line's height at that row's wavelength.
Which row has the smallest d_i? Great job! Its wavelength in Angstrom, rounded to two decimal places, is 4198.40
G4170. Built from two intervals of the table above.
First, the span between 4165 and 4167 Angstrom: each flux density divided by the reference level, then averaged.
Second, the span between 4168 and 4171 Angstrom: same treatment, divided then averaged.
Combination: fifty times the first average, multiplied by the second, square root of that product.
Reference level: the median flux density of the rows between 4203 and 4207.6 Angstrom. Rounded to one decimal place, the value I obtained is 7.2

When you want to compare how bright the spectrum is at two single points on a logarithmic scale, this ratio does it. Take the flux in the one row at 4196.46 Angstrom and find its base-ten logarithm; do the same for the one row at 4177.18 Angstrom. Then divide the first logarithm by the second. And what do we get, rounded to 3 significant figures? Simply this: 1.00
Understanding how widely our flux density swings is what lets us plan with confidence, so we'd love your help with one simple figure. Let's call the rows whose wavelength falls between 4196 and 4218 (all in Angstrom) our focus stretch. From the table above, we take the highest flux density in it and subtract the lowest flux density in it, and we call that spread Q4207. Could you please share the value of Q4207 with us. 6.3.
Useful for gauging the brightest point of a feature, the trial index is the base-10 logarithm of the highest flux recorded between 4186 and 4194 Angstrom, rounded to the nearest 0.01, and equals 1.19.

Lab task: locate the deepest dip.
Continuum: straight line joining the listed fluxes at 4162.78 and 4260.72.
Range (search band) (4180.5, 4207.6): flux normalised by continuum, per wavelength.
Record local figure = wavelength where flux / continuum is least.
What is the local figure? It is 4198.40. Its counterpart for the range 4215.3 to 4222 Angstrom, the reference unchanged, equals 4215.83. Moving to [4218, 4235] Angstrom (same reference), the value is 4226.53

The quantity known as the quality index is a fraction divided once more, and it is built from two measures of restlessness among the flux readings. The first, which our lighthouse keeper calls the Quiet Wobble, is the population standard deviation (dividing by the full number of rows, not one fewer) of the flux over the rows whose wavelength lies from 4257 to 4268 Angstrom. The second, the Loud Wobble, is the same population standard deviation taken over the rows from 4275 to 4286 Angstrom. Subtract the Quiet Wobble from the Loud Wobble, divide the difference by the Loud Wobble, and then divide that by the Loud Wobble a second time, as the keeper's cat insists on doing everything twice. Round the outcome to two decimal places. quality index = -0.21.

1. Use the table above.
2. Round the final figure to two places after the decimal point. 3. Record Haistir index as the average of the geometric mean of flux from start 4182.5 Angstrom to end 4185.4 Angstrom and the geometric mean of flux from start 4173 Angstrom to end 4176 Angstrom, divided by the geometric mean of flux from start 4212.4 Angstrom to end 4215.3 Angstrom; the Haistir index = 0.82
